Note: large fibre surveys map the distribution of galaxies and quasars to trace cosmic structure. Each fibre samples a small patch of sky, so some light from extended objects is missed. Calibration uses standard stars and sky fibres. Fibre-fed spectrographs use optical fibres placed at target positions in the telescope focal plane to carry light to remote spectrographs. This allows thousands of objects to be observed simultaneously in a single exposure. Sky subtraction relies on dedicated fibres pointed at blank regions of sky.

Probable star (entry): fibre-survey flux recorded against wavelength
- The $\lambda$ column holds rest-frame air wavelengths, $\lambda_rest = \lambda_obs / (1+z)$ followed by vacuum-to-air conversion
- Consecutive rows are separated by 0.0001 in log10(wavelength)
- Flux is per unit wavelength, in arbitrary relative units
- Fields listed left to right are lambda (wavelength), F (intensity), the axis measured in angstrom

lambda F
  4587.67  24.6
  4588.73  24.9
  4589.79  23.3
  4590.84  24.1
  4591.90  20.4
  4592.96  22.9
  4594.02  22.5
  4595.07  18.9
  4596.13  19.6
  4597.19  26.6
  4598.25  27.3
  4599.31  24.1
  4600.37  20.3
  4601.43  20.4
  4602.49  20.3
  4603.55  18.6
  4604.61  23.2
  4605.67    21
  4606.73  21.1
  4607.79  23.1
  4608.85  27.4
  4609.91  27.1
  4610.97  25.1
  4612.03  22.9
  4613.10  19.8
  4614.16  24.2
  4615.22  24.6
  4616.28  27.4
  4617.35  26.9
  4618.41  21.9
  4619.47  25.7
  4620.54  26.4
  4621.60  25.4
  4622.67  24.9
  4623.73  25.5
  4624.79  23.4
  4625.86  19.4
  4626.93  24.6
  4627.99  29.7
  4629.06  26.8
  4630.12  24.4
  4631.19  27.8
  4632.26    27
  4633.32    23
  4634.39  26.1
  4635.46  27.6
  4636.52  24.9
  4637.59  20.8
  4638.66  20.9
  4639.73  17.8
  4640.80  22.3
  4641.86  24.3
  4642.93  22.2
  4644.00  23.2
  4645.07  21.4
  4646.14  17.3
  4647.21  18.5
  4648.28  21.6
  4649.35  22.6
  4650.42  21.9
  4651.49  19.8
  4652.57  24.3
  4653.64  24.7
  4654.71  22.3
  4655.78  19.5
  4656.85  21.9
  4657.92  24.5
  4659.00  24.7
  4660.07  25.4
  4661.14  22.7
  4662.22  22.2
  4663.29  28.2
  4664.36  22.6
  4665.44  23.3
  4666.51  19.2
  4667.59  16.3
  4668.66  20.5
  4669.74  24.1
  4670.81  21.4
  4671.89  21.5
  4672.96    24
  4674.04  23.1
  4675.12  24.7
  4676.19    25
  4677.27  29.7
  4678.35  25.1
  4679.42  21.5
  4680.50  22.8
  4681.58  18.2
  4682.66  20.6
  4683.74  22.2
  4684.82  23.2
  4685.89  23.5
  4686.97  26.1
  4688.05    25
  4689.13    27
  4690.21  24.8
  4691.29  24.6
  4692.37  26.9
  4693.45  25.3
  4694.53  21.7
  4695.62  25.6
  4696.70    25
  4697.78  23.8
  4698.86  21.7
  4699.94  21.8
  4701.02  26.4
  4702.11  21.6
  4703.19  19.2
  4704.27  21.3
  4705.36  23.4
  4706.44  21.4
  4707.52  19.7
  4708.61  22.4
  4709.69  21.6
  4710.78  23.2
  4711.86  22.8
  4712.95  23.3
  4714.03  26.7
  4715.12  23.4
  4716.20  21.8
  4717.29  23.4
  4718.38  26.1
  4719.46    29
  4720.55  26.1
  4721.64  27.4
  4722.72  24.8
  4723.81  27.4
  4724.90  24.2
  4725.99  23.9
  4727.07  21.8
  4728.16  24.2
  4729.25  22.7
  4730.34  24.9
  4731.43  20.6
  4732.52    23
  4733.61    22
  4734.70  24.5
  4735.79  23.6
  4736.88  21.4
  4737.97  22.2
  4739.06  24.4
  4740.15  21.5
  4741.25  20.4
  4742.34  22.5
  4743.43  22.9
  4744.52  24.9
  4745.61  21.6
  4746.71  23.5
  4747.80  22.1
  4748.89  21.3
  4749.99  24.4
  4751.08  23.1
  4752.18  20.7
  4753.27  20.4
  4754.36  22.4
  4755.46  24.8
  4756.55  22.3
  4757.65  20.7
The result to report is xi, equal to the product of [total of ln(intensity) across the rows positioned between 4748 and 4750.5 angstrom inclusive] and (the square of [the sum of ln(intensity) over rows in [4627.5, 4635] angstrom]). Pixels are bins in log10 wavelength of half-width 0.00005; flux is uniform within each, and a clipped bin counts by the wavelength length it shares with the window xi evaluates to 3277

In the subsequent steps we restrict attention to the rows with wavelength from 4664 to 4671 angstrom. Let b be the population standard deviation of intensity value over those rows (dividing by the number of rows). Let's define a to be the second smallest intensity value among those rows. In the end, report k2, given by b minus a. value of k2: -17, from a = 19.2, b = 2.5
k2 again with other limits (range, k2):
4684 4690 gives -22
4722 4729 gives -22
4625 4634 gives -20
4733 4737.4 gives -21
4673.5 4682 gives -18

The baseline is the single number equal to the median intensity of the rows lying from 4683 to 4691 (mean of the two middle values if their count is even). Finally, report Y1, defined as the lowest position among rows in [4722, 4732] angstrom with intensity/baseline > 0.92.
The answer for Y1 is 4722.72 angstrom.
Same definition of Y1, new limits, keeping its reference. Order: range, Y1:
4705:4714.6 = 4705.36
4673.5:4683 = 4674.04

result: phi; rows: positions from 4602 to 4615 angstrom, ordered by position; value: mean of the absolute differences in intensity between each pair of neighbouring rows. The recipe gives 2.4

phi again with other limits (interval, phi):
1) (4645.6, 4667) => 2.3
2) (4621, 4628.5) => 2.9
